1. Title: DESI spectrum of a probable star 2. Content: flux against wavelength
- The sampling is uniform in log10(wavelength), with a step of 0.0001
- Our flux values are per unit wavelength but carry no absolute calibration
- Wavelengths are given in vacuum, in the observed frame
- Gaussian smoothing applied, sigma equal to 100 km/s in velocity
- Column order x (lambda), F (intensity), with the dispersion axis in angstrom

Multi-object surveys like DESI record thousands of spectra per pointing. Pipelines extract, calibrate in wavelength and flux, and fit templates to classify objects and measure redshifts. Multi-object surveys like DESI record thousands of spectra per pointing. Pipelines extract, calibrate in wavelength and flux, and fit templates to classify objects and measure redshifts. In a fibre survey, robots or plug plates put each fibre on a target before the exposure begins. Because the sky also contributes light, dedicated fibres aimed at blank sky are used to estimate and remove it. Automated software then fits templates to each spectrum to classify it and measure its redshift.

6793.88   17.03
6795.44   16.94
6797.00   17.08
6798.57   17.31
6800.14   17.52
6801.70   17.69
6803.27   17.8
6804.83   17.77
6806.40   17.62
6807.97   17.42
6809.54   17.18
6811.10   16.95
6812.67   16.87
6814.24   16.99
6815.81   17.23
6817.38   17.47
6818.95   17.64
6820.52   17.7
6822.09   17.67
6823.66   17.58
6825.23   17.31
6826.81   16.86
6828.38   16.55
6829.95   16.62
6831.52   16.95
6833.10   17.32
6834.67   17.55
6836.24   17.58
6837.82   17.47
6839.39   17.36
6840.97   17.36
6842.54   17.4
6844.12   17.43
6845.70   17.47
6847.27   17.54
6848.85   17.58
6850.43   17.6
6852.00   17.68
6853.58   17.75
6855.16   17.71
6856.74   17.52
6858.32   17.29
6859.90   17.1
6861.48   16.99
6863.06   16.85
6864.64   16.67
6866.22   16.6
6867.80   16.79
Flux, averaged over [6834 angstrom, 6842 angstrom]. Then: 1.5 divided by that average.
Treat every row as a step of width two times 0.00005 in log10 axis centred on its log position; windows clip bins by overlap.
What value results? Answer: 0.0859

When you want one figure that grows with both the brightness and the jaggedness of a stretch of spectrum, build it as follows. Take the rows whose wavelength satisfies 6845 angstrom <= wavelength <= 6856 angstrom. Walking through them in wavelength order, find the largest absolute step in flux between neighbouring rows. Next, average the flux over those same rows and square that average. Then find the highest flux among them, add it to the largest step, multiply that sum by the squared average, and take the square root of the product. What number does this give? 74.4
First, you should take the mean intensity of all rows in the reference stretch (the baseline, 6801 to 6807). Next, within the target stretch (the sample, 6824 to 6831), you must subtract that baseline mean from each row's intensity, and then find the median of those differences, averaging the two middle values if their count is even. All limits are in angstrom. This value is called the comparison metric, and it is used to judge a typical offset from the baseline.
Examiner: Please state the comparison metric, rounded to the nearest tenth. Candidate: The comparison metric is -1.0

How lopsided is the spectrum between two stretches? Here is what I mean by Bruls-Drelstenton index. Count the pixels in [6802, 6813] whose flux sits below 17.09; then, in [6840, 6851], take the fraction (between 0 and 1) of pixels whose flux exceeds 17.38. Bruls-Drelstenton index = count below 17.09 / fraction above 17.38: 2.3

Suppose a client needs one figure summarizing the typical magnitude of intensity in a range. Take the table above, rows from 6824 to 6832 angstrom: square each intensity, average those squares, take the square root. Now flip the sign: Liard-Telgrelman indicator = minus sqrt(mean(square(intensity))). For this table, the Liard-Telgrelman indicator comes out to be -16.9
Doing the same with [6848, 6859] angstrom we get -17.6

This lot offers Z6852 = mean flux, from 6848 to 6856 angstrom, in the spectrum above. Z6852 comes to 17.7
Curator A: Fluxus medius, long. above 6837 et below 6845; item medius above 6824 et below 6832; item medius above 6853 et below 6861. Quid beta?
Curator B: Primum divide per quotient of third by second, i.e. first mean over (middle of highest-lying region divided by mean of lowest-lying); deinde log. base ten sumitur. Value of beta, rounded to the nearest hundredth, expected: 1.23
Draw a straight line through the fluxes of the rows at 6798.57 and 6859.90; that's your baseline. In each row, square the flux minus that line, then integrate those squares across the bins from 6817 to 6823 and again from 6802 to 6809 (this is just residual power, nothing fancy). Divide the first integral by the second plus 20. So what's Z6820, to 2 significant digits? 0.046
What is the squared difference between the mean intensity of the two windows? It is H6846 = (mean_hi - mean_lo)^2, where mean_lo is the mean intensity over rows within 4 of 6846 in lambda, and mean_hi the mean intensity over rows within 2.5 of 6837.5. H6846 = 0.00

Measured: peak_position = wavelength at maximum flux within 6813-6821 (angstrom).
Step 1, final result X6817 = 6820.52 angstrom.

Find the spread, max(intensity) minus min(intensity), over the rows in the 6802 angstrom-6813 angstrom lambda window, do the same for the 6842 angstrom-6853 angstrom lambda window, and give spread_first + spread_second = 1.21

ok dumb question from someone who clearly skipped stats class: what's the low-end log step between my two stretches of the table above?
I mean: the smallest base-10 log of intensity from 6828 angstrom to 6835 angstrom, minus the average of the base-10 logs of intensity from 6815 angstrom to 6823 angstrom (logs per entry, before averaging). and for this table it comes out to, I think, -0.025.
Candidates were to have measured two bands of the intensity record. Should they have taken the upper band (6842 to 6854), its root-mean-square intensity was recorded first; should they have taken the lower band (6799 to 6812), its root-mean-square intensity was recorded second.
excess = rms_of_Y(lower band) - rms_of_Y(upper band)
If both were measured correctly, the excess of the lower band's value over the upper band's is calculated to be -0.06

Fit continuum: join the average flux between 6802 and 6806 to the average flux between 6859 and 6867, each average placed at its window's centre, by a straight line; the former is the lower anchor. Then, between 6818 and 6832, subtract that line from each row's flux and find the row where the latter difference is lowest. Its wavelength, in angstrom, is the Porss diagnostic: 6828.38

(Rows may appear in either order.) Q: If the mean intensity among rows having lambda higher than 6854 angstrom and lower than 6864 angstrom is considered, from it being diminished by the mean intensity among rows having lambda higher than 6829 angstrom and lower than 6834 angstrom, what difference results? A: 0.28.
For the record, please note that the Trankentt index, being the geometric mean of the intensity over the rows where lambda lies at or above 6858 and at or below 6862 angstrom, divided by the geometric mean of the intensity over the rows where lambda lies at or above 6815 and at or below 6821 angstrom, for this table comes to 0.98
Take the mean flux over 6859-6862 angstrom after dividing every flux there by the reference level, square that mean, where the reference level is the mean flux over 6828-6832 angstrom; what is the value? 1.04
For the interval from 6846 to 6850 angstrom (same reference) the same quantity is 1.10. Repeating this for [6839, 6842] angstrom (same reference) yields 1.08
